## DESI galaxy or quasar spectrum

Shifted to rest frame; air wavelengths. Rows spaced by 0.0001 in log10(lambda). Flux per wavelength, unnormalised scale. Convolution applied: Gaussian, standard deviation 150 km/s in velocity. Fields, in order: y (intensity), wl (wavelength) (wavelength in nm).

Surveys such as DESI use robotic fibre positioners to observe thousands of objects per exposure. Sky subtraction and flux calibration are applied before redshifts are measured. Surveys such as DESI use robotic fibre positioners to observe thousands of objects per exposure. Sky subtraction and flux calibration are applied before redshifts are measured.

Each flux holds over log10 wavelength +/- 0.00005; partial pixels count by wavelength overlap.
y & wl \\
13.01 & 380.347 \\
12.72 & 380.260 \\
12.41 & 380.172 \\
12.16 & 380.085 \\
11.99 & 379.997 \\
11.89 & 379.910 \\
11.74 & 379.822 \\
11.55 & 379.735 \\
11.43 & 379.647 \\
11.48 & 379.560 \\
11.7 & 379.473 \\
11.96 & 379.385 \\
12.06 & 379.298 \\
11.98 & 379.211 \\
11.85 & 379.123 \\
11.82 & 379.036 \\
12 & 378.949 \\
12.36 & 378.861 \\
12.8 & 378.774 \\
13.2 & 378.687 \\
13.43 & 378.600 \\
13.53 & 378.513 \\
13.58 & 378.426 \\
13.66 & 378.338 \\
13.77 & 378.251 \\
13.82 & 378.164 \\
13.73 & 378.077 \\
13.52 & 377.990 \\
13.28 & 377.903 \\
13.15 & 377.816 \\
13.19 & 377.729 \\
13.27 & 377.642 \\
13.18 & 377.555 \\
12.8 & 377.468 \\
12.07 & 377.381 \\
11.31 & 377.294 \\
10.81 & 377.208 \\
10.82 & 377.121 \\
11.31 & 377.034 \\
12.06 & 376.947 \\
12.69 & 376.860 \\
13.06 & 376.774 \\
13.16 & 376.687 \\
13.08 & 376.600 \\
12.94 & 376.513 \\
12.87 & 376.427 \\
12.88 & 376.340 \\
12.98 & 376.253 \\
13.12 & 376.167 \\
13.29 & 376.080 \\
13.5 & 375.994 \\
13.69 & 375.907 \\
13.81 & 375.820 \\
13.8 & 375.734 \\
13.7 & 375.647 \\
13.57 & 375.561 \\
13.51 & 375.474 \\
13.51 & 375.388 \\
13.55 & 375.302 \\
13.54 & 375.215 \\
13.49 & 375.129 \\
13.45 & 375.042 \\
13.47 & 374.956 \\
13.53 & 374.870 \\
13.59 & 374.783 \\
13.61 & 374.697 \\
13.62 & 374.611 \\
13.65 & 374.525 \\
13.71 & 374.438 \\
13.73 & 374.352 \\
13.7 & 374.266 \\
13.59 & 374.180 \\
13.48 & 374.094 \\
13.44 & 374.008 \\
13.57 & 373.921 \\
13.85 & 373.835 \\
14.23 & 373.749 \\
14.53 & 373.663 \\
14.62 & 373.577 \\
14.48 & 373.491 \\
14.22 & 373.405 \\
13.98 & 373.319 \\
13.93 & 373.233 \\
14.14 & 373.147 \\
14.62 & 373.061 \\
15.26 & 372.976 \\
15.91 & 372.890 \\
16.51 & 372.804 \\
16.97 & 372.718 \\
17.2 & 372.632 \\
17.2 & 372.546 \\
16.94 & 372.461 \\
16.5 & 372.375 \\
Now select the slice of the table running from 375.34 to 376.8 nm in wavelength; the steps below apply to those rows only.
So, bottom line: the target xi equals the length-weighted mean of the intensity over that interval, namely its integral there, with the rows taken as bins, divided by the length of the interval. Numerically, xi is 13.3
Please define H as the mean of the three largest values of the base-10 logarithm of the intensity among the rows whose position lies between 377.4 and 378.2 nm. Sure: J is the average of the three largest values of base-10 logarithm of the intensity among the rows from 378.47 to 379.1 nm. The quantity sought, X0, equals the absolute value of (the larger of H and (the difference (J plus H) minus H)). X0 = 1.14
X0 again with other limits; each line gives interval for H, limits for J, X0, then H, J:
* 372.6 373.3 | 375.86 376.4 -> 1.23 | 1.228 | 1.13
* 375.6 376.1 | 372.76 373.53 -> 1.20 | 1.139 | 1.20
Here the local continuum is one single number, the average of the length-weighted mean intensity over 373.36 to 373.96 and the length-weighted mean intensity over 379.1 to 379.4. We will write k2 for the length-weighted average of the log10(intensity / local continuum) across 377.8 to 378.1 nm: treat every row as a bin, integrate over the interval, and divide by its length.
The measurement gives 0.01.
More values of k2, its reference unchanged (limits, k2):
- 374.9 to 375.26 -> 0.01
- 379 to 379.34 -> -0.04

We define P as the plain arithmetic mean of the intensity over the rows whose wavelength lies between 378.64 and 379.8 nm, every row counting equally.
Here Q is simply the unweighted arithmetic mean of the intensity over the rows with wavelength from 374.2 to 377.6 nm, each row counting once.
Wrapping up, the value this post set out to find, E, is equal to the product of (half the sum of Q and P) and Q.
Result 164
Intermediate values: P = 12.0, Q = 13.1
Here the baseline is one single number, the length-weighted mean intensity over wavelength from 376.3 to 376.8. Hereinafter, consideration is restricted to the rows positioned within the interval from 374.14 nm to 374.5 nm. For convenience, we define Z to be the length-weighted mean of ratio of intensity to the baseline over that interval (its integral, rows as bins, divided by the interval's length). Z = 1.05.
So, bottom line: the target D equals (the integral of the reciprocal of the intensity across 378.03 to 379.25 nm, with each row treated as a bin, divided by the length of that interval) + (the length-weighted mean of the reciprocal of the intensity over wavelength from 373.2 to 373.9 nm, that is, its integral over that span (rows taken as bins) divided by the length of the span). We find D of 0.148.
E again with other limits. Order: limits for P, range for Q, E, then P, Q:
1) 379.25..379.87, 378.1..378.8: 170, 11.7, 13.5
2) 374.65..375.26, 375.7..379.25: 170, 13.5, 12.9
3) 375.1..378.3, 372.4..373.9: 215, 13.0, 15.2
